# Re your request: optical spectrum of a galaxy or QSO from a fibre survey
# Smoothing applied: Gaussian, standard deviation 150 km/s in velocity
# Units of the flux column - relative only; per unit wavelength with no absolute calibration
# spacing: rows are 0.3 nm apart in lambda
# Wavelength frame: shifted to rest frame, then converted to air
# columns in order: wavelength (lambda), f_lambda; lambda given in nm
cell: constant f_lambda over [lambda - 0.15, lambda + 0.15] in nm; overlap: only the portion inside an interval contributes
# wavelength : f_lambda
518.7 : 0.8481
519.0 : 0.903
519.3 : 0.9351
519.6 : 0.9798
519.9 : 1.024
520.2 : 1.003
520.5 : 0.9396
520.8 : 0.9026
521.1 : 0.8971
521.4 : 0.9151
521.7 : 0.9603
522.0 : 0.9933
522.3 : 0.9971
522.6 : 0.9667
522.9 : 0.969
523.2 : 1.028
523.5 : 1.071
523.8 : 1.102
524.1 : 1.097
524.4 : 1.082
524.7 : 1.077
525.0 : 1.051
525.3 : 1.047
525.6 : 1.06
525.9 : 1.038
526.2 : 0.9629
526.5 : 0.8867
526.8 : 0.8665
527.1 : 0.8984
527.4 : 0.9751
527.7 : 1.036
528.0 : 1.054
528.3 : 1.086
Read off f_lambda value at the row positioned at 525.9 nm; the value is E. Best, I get 1.038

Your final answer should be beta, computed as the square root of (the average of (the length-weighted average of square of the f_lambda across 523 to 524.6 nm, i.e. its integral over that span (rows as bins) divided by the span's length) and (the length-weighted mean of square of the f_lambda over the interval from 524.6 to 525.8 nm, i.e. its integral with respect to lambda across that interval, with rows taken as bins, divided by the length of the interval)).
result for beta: 1.07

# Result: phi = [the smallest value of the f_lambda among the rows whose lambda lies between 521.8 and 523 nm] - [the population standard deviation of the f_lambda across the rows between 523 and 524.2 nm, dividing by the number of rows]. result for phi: 0.937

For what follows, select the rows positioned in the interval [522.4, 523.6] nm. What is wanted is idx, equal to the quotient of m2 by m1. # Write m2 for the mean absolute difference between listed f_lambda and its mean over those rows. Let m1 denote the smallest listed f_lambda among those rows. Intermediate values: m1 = 0.9667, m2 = 0.041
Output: 0.042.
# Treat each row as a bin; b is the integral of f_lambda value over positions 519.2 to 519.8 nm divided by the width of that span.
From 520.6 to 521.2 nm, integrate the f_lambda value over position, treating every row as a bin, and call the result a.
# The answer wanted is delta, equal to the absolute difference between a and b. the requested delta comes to 0.42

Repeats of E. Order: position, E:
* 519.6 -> 0.9798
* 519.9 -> 1.024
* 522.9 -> 0.969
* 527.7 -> 1.036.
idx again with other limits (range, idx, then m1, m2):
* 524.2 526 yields 0.013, 1.038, 0.014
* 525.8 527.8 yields 0.067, 0.8665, 0.058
